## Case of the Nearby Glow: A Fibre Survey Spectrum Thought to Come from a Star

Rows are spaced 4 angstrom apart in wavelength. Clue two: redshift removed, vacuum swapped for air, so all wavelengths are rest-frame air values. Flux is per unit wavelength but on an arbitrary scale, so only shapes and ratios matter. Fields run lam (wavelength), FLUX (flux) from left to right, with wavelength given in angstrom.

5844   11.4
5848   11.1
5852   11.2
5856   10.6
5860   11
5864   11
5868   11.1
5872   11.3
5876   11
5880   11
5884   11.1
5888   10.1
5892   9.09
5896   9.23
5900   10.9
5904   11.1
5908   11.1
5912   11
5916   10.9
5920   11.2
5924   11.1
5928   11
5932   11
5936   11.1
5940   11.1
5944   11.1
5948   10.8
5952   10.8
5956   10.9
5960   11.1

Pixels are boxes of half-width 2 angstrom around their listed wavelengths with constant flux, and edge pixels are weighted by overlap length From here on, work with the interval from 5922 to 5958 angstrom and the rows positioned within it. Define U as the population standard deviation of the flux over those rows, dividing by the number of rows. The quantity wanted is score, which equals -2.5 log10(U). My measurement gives 2.31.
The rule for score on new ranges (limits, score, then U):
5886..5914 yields 0.21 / 0.82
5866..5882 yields 2.28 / 0.12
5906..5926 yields 2.48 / 0.10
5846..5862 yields 1.61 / 0.23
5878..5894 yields 0.23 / 0.81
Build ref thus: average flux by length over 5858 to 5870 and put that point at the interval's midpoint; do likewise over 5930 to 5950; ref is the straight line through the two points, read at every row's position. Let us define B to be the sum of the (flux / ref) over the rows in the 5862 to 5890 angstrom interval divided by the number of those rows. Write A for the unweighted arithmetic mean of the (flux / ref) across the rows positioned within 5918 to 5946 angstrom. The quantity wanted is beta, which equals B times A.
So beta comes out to 0.998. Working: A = 1.01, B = 0.99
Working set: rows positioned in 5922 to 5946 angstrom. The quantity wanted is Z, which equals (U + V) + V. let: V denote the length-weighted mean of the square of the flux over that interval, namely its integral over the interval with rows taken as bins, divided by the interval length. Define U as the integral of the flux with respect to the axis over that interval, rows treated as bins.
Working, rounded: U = 266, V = 122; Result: 511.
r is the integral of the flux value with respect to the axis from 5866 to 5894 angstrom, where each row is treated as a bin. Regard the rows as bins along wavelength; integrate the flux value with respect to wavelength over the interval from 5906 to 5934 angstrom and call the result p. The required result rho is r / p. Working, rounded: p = 309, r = 299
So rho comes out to 0.97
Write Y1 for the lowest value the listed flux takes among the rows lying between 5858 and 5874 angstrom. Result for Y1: 11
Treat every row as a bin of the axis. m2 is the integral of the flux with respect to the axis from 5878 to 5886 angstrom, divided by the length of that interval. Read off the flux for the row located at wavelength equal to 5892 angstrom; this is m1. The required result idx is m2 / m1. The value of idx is 1.22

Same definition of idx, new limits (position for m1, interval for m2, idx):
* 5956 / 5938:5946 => 1.02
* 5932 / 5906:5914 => 1.00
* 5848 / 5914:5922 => 1.00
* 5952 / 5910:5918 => 1.01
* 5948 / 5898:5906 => 1.02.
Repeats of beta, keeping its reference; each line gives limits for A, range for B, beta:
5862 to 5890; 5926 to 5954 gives 0.989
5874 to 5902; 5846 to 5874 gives 0.939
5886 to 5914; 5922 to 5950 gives 0.940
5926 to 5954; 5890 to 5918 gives 0.947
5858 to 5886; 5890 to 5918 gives 0.953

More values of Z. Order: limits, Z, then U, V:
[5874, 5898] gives 458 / 246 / 106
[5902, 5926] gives 511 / 266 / 122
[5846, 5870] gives 506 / 264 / 121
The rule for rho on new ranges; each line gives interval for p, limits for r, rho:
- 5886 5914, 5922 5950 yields 1.06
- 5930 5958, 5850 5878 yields 1.01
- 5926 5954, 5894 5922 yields 0.98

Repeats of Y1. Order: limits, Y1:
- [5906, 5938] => 10.9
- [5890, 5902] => 9.09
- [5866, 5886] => 11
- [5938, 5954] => 10.8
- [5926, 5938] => 11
